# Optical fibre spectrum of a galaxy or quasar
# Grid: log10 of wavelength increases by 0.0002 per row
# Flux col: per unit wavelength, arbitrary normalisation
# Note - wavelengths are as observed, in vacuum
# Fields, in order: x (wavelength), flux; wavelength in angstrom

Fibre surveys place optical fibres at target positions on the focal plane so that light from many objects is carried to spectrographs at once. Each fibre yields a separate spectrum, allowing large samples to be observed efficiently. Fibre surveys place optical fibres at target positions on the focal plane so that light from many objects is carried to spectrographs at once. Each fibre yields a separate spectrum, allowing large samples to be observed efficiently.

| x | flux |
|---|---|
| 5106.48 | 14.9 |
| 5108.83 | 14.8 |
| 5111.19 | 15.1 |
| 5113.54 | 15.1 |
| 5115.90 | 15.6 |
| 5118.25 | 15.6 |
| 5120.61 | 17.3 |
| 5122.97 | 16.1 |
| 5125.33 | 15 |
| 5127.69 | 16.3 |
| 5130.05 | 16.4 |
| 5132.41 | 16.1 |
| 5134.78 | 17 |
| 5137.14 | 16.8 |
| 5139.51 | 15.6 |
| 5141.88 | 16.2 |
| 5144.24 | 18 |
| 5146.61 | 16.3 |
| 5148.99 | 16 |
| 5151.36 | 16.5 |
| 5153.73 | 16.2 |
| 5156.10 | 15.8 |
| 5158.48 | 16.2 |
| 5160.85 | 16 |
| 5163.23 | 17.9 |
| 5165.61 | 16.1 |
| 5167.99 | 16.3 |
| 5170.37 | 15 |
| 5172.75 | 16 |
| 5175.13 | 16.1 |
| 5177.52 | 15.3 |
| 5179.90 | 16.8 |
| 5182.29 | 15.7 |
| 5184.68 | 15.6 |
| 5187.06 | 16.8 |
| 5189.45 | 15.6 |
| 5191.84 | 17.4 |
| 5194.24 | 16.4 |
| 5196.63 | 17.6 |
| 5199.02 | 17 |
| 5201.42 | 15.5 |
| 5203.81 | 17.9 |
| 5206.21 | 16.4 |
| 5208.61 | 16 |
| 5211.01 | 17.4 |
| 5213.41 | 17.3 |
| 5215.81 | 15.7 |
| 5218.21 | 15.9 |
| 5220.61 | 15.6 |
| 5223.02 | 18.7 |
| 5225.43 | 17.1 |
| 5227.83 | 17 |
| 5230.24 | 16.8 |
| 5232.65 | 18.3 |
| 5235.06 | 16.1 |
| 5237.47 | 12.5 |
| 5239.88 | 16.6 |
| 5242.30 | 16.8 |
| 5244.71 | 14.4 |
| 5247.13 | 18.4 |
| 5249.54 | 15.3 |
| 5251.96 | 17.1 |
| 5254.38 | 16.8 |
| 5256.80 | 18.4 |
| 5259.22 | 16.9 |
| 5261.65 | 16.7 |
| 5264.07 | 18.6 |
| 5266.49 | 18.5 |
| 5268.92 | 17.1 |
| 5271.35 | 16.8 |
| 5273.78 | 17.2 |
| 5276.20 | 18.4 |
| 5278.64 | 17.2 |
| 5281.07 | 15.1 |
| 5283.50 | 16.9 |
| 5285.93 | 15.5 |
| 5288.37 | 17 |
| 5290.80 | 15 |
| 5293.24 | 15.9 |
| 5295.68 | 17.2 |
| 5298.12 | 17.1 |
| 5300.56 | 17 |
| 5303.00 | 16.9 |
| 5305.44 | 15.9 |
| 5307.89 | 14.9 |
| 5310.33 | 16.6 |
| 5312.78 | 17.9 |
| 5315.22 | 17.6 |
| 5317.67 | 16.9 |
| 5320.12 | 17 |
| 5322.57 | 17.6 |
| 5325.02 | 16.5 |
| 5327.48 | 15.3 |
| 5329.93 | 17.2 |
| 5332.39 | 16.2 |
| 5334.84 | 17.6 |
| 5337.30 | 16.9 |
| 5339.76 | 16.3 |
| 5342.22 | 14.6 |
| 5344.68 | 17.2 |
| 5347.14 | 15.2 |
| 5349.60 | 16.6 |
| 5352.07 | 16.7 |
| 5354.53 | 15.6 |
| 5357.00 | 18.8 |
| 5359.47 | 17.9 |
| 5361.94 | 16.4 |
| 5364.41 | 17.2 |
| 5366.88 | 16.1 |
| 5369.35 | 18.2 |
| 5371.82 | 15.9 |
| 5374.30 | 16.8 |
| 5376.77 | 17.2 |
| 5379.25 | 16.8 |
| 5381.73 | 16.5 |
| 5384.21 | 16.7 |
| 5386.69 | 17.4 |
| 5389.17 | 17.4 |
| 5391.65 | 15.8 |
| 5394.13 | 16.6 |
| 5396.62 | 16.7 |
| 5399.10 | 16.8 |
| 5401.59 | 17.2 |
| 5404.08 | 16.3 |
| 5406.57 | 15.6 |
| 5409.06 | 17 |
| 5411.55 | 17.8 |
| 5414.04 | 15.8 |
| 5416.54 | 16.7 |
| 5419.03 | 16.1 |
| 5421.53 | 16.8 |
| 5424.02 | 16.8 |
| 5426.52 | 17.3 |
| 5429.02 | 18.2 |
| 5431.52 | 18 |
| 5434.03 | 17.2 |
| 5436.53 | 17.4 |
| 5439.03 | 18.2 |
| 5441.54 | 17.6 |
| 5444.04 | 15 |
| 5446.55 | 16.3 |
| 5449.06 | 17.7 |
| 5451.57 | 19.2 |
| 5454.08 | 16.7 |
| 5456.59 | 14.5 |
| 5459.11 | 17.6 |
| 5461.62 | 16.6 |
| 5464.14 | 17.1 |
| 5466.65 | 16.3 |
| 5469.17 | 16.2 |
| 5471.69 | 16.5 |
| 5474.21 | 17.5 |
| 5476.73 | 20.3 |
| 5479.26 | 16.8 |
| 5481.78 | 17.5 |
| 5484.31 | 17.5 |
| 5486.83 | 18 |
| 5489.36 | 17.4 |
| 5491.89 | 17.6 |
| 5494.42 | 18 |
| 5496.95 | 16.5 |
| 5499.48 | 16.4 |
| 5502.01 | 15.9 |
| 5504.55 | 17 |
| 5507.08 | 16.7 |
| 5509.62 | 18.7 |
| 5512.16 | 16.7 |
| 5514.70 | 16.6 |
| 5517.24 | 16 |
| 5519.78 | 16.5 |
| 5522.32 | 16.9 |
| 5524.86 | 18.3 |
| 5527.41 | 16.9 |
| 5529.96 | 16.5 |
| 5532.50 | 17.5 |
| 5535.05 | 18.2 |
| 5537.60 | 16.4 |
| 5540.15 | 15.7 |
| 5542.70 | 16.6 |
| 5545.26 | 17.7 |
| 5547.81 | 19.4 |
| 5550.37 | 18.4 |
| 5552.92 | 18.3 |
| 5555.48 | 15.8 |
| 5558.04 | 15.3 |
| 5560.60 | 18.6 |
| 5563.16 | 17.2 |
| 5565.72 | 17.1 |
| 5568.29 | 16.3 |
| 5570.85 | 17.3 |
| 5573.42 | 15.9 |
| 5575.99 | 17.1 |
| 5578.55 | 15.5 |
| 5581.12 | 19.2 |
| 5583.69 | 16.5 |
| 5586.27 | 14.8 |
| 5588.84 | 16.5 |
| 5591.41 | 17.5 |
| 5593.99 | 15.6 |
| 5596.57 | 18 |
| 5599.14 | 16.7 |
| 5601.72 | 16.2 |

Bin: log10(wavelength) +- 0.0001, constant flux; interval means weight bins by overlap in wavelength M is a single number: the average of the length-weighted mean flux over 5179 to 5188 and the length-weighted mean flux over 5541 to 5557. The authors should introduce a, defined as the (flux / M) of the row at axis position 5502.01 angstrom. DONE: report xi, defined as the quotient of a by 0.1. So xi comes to 9.4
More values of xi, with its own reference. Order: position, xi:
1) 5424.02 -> 9.9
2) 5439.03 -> 10.8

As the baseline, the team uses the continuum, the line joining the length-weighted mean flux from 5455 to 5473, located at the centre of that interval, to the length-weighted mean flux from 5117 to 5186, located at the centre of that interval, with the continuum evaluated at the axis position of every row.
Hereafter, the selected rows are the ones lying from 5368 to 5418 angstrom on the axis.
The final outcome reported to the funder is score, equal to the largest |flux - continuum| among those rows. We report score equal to 1.8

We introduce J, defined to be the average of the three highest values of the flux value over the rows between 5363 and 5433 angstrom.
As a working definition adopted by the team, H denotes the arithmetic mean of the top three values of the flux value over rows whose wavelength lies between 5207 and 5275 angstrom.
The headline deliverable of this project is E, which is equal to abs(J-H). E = 0.47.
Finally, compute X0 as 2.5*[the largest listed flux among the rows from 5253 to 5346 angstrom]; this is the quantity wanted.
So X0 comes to 46.5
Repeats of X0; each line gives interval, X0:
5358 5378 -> 45.5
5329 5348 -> 44.0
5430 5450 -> 45.5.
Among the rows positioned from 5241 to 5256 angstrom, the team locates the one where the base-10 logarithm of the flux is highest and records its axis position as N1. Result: 5247.13 angstrom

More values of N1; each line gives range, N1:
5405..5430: 5429.02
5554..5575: 5560.60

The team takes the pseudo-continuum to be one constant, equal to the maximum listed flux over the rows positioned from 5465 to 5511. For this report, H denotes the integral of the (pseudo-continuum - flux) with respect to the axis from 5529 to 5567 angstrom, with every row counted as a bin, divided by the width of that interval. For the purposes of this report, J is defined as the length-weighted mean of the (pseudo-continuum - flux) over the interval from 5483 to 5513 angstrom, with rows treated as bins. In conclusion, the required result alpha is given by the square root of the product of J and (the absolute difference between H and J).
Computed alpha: 0.37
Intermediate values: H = 3.05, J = 3.1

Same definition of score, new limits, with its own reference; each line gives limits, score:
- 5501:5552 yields 2.9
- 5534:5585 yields 2.9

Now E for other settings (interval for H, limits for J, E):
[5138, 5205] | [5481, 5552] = 0.90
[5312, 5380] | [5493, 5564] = 0.60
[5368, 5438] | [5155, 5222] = 0.33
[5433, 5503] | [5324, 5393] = 0.93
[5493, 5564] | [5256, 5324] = 0.40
